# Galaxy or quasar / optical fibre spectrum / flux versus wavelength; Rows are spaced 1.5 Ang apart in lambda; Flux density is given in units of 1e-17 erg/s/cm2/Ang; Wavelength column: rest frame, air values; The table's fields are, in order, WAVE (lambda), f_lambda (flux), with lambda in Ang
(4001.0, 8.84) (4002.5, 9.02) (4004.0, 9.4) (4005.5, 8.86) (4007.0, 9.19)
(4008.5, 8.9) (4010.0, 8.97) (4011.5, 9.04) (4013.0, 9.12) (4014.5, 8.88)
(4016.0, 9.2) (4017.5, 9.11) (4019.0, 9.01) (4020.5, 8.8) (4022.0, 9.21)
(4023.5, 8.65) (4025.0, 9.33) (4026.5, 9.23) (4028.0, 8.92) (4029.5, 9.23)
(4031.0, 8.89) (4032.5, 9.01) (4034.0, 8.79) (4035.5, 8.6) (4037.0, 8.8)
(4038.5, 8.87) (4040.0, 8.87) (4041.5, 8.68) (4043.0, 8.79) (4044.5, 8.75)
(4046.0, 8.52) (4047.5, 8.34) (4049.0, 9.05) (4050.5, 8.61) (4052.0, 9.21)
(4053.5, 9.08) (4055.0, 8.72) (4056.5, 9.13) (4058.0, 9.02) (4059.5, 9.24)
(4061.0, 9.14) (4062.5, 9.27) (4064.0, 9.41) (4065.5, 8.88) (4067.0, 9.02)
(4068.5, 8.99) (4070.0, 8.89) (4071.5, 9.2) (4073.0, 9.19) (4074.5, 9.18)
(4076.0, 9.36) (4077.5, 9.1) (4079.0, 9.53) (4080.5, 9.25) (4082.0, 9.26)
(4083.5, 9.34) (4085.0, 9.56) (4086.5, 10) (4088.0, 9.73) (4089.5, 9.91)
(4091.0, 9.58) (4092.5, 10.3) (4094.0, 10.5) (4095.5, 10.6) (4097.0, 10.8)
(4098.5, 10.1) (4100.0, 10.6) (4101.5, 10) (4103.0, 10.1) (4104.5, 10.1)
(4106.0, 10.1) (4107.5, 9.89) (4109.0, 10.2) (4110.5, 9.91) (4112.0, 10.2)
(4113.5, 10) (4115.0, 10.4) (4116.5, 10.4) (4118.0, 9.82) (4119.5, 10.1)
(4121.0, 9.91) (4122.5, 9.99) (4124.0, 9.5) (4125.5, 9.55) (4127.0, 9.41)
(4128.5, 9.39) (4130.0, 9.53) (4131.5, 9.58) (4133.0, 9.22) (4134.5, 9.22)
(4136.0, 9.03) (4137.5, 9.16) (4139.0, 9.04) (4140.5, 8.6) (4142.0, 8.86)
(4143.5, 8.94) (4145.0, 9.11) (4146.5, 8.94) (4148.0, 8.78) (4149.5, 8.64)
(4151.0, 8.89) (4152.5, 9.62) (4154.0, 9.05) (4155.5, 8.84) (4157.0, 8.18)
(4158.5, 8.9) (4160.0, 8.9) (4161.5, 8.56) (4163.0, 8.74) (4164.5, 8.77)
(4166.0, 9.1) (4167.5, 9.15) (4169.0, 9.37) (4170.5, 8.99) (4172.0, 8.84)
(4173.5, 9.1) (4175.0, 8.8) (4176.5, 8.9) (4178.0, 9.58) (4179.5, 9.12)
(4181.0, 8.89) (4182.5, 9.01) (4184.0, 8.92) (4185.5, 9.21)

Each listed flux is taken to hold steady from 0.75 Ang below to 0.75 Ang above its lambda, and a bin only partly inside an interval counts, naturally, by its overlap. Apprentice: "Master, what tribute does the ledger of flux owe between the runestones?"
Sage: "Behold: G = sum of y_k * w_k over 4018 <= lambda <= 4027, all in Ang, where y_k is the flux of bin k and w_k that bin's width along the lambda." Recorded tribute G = 81.3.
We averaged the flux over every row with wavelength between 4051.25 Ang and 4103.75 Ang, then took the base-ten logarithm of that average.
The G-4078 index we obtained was 0.98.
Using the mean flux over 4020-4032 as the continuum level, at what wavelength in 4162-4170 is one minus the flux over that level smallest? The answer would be 4169.0 Ang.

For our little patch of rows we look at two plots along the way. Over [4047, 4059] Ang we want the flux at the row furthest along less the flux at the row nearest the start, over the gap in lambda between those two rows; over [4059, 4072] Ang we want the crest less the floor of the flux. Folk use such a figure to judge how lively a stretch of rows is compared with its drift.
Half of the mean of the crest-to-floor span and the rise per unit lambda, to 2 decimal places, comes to 0.15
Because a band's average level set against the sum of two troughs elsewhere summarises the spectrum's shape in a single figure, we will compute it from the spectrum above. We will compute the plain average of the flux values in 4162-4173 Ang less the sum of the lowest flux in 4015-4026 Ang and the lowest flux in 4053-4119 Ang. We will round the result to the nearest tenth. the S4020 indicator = -8.4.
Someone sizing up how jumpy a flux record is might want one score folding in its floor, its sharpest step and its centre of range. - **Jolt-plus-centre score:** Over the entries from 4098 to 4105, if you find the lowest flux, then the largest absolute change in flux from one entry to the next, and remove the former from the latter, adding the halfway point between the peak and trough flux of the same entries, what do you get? 0.90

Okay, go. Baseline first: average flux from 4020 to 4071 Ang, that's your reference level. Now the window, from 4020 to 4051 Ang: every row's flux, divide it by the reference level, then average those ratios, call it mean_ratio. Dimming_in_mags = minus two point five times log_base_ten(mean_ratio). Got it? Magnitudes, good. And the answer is 0.010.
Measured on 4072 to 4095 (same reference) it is -0.076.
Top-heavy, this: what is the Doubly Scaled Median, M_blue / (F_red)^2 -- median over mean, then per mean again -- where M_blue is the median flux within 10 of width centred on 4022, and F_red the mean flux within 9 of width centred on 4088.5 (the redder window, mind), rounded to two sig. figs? 0.094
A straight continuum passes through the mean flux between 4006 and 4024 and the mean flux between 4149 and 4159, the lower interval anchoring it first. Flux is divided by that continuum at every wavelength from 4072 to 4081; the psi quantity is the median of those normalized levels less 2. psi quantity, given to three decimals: -0.970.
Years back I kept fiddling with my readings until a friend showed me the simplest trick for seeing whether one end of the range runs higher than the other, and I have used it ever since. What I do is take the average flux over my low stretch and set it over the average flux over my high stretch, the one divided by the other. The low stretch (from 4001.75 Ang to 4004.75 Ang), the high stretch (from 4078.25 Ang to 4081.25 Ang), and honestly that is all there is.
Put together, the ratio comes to 0.98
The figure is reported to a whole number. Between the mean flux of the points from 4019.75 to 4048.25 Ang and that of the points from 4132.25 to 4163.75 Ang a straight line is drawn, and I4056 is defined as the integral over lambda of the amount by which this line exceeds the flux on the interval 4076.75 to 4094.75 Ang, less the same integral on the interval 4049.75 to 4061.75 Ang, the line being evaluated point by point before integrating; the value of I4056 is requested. -12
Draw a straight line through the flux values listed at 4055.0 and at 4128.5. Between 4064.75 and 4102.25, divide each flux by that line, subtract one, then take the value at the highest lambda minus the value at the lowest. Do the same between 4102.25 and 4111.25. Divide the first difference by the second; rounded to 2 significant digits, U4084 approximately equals -3.0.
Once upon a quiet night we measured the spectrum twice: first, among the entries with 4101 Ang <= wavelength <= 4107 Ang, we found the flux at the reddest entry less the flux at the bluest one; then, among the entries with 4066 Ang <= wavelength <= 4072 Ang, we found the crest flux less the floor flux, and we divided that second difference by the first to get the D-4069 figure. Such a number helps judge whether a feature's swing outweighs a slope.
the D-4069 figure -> 3.1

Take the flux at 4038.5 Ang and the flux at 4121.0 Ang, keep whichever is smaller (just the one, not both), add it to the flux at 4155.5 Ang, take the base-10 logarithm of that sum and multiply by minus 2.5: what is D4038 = -3.12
